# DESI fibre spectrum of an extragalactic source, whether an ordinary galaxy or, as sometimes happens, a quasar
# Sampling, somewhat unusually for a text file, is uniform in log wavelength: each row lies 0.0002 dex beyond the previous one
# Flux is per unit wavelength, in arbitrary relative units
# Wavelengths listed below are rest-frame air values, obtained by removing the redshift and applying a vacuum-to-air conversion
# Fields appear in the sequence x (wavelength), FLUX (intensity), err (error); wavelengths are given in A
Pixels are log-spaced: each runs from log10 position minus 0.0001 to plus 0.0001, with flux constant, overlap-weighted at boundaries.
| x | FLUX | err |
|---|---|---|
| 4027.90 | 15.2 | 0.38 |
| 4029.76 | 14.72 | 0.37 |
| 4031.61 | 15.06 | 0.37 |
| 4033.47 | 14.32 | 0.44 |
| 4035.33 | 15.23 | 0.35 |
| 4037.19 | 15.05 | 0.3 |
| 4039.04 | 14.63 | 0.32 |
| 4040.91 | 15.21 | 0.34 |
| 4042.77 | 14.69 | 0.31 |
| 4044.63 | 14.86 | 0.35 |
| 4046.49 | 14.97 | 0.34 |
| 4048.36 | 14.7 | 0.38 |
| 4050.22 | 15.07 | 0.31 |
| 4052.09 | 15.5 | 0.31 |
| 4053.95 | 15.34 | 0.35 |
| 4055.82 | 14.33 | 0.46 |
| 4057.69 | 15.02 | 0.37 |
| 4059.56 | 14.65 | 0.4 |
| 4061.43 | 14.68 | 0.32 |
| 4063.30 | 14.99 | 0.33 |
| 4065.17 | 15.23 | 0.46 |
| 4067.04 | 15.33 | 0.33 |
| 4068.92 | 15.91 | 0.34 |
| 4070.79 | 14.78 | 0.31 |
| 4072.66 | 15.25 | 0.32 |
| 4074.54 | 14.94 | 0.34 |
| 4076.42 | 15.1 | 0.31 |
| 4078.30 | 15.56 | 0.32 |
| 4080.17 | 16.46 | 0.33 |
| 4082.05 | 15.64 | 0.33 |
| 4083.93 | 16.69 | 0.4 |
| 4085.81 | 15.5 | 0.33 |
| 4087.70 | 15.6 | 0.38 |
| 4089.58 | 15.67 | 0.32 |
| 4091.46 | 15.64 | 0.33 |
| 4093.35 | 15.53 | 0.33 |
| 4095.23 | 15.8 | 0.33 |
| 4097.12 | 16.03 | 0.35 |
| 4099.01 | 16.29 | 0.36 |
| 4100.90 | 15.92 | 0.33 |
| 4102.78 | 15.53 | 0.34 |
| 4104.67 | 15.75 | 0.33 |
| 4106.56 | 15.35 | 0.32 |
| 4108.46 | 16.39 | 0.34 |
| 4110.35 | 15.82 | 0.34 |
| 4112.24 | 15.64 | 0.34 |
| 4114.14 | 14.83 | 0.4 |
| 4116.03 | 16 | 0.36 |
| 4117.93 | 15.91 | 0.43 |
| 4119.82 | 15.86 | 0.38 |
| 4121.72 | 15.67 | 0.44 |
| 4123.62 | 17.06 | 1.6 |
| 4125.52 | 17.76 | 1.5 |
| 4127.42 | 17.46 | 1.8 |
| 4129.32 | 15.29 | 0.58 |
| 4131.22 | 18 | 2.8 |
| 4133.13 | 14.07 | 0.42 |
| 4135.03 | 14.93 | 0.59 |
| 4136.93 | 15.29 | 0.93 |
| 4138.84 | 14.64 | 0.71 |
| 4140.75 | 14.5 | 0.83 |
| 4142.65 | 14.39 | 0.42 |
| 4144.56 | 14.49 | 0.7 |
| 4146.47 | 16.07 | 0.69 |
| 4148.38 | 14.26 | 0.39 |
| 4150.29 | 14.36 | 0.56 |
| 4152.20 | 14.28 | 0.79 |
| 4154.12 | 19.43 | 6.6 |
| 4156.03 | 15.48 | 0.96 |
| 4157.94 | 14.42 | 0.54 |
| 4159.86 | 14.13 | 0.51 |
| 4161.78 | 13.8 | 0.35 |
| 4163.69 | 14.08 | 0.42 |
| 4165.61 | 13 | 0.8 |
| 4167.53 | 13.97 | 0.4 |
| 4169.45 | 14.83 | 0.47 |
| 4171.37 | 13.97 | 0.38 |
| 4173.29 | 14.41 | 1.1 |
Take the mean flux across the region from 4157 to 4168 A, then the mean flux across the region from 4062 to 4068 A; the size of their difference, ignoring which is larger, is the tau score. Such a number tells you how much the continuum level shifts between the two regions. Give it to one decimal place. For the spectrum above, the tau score 1.3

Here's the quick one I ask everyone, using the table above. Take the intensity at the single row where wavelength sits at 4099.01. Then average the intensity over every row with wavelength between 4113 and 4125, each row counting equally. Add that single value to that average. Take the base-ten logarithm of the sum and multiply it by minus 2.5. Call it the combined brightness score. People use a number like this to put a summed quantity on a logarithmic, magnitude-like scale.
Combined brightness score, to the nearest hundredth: -3.77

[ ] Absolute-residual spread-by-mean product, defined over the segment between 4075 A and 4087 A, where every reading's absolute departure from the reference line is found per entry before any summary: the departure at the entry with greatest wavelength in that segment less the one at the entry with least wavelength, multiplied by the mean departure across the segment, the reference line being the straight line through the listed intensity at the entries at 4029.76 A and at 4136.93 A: 0.3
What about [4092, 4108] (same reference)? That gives -0.2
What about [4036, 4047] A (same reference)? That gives 0.0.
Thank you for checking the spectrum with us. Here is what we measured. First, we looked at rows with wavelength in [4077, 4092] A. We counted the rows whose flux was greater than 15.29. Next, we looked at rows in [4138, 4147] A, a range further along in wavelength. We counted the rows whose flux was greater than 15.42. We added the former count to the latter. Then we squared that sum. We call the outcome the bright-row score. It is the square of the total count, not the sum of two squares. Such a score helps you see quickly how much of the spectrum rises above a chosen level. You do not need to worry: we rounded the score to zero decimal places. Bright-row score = 81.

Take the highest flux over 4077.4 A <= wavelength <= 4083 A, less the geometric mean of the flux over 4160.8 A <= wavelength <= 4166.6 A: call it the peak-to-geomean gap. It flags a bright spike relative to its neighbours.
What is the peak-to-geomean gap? 2.8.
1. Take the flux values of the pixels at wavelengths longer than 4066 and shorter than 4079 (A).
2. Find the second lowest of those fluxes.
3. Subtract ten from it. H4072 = 4.9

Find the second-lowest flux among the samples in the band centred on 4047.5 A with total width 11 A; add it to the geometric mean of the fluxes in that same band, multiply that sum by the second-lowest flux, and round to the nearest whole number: 436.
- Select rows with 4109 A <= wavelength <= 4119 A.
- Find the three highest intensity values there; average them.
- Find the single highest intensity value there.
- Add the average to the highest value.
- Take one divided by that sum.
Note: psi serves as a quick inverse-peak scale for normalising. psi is 0.0313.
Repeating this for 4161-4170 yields 0.0343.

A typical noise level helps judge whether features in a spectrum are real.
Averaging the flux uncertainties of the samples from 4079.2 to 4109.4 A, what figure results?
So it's 0.3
